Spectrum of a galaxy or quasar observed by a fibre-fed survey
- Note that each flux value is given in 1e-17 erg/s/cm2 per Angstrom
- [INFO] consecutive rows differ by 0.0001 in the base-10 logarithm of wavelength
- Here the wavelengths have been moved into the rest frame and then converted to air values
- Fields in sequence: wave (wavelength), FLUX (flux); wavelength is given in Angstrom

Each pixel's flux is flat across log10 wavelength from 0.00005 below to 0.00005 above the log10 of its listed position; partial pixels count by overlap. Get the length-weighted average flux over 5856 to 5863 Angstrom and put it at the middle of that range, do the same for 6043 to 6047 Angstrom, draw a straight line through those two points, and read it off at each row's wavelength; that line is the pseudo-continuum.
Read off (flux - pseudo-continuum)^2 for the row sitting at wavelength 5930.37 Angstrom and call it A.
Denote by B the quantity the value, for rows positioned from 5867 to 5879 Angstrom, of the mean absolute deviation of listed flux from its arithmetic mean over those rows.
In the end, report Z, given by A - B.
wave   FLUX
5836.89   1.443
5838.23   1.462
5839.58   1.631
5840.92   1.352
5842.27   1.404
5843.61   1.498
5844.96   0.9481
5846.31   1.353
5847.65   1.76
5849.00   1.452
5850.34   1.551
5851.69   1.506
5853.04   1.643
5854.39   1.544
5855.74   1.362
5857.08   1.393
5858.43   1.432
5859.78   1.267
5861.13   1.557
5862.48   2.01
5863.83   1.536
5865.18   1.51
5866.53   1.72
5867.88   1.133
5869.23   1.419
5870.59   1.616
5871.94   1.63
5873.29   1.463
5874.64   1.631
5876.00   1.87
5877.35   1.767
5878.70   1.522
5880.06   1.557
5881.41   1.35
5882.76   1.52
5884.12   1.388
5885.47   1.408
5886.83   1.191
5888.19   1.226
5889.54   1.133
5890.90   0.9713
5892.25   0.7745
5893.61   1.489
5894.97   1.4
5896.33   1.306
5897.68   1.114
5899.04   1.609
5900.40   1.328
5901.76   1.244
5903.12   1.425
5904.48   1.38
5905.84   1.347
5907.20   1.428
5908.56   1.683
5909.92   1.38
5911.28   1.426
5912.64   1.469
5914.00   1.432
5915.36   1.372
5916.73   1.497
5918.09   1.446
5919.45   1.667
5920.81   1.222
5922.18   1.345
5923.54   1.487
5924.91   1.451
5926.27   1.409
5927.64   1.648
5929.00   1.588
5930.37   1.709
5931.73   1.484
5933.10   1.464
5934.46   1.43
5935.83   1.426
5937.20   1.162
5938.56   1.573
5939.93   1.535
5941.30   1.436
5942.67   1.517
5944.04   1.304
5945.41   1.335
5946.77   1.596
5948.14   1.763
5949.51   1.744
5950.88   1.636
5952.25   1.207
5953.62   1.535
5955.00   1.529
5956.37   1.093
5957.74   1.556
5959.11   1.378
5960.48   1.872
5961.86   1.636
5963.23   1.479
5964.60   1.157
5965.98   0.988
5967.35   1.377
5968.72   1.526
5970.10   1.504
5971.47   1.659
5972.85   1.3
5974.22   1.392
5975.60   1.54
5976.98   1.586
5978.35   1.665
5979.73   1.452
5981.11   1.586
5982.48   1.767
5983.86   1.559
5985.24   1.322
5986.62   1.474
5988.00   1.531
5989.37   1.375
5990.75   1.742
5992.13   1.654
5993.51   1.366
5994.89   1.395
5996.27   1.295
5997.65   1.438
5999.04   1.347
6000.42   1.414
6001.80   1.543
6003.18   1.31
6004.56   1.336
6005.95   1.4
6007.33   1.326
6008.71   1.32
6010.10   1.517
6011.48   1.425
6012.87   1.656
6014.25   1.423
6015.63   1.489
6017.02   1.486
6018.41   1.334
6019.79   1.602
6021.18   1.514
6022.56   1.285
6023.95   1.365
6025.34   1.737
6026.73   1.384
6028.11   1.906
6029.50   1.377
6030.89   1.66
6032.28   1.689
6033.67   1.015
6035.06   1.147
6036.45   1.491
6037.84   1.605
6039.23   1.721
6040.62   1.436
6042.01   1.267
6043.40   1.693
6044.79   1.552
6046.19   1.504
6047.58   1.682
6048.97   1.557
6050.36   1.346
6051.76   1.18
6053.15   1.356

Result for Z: -0.13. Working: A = 0.030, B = 0.157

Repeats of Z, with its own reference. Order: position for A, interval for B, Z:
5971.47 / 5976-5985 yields -0.06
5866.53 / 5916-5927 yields -0.04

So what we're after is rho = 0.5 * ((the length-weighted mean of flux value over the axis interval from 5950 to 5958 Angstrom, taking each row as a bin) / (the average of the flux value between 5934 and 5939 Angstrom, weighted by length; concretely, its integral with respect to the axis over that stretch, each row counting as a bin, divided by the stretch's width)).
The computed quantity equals 0.514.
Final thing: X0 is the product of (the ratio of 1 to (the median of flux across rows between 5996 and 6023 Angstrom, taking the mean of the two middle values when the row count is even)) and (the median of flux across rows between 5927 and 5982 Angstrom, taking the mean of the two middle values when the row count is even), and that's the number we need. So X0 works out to 1.07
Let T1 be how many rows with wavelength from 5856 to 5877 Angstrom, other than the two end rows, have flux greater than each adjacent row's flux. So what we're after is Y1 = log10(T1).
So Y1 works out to 0.60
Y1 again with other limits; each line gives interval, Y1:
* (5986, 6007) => 0.70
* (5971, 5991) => 0.48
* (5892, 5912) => 0.60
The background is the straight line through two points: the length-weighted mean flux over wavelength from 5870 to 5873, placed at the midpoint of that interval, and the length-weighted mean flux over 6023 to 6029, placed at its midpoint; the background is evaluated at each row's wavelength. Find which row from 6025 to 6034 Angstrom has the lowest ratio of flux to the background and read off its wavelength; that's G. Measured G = 6033.67 Angstrom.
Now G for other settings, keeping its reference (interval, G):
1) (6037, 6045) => 6042.01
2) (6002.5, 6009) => 6003.18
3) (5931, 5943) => 5937.20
